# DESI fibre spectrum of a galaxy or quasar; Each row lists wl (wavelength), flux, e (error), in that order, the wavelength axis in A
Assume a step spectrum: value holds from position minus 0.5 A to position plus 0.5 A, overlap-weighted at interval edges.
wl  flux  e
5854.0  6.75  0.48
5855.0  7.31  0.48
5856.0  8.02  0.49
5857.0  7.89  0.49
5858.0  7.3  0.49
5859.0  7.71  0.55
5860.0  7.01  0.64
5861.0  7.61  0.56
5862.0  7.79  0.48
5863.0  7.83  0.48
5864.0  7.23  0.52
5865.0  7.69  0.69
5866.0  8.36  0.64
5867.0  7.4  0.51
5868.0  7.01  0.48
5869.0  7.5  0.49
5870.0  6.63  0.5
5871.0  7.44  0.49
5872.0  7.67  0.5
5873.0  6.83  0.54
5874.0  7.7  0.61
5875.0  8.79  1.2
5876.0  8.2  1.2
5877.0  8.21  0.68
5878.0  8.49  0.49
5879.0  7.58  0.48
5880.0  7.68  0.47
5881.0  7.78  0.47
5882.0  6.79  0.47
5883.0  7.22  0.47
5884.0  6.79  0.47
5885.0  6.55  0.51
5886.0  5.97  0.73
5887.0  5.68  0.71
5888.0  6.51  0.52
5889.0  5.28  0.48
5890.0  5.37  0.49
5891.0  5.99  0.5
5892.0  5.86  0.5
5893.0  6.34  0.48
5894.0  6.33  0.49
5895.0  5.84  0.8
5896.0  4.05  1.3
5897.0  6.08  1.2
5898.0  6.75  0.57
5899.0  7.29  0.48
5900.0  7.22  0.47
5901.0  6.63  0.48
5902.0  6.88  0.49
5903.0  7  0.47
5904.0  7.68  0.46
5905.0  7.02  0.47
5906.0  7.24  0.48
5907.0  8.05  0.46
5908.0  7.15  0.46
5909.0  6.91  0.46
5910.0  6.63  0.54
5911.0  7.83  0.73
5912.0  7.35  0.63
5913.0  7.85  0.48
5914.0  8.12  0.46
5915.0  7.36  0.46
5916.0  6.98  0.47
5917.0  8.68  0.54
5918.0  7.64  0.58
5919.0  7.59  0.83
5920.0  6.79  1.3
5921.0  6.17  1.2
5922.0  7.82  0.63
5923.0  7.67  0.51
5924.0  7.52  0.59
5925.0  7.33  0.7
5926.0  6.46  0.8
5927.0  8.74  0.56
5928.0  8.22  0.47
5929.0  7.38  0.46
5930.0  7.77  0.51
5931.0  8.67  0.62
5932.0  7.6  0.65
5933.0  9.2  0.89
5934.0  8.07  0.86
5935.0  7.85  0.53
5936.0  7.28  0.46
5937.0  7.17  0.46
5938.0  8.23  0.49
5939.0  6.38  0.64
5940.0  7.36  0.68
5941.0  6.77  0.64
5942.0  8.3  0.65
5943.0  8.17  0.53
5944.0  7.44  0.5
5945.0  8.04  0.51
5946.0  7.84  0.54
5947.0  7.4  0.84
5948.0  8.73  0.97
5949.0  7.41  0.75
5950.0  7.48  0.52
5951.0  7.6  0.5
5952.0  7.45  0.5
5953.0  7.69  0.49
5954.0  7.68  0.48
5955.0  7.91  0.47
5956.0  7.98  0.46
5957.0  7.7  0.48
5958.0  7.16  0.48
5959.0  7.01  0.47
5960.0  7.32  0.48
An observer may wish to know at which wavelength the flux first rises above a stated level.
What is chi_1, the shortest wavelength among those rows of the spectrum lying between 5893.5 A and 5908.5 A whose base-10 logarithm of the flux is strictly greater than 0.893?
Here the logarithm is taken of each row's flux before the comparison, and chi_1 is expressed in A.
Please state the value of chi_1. 5907.0 A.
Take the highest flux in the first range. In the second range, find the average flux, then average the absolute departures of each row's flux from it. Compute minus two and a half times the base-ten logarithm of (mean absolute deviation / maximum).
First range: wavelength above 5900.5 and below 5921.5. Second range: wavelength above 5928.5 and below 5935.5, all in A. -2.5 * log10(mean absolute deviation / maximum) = 3.1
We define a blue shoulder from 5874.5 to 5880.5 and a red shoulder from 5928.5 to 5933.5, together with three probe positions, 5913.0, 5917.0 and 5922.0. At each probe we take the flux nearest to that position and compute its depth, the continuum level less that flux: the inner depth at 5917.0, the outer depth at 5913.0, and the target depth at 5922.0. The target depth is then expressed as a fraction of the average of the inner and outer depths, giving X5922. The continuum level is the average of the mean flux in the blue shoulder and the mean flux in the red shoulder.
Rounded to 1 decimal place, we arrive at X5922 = -2.6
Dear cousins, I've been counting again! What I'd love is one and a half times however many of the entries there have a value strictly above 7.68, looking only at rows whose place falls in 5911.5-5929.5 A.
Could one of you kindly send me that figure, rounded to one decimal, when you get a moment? 9.0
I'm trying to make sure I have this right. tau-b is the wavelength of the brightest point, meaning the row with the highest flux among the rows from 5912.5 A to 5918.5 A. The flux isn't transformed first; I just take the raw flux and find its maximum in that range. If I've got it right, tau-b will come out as 5917.0 A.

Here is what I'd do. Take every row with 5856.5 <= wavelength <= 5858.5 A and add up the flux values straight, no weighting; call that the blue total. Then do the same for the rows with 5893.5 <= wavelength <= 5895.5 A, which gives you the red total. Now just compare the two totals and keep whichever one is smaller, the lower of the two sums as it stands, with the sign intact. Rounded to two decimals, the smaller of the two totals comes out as 12.17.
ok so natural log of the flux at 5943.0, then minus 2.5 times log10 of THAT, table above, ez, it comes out -0.806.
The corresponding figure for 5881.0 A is -0.780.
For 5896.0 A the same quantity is -0.364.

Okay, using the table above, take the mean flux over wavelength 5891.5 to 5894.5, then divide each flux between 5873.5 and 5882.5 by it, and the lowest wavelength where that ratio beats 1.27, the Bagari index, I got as 5875.0 A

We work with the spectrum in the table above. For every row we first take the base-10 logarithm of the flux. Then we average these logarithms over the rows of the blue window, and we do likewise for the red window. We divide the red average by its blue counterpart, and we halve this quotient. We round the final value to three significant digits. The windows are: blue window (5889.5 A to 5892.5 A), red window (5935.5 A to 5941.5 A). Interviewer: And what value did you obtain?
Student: 0.564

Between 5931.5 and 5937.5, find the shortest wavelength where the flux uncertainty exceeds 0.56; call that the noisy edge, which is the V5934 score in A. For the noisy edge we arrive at 5932.0 A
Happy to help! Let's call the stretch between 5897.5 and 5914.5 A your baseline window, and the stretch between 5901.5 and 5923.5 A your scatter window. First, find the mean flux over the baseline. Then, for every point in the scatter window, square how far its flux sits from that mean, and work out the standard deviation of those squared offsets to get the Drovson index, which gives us 0.5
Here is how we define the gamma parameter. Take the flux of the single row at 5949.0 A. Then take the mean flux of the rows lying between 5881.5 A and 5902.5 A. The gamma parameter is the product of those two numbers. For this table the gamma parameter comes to 46.4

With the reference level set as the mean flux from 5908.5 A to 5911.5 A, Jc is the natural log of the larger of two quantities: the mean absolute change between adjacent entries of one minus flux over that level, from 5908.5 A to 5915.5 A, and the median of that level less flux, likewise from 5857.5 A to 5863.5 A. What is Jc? -2.51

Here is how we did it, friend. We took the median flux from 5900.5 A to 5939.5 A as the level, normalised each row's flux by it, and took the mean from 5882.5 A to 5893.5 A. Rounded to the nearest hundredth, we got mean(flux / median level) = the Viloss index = 0.82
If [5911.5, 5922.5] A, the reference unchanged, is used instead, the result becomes 1.00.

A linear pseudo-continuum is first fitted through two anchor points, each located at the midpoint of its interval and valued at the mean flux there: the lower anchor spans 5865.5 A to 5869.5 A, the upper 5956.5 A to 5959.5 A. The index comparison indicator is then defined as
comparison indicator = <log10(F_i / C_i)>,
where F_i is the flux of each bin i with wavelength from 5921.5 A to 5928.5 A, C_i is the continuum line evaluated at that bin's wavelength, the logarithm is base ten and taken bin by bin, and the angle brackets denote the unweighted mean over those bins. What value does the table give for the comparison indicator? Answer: 0.015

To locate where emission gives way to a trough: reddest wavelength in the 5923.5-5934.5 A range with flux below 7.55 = 5929.0 A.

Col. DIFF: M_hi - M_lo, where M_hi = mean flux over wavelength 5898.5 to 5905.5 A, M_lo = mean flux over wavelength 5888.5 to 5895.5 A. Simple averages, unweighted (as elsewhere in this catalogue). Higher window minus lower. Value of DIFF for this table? 1.2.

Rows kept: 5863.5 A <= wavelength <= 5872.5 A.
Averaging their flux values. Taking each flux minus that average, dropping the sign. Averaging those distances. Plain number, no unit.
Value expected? 0.33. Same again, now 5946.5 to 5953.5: 0.30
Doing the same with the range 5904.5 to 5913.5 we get 0.39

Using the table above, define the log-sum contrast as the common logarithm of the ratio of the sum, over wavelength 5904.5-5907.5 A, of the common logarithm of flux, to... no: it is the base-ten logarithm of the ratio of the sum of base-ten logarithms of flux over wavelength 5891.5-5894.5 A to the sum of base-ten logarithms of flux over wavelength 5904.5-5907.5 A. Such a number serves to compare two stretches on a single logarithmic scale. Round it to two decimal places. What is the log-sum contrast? -0.04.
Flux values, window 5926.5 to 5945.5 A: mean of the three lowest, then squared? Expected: 45.9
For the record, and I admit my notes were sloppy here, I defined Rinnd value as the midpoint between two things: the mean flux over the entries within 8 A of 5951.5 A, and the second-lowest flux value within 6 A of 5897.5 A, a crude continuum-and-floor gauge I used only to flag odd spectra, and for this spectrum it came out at 6.7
